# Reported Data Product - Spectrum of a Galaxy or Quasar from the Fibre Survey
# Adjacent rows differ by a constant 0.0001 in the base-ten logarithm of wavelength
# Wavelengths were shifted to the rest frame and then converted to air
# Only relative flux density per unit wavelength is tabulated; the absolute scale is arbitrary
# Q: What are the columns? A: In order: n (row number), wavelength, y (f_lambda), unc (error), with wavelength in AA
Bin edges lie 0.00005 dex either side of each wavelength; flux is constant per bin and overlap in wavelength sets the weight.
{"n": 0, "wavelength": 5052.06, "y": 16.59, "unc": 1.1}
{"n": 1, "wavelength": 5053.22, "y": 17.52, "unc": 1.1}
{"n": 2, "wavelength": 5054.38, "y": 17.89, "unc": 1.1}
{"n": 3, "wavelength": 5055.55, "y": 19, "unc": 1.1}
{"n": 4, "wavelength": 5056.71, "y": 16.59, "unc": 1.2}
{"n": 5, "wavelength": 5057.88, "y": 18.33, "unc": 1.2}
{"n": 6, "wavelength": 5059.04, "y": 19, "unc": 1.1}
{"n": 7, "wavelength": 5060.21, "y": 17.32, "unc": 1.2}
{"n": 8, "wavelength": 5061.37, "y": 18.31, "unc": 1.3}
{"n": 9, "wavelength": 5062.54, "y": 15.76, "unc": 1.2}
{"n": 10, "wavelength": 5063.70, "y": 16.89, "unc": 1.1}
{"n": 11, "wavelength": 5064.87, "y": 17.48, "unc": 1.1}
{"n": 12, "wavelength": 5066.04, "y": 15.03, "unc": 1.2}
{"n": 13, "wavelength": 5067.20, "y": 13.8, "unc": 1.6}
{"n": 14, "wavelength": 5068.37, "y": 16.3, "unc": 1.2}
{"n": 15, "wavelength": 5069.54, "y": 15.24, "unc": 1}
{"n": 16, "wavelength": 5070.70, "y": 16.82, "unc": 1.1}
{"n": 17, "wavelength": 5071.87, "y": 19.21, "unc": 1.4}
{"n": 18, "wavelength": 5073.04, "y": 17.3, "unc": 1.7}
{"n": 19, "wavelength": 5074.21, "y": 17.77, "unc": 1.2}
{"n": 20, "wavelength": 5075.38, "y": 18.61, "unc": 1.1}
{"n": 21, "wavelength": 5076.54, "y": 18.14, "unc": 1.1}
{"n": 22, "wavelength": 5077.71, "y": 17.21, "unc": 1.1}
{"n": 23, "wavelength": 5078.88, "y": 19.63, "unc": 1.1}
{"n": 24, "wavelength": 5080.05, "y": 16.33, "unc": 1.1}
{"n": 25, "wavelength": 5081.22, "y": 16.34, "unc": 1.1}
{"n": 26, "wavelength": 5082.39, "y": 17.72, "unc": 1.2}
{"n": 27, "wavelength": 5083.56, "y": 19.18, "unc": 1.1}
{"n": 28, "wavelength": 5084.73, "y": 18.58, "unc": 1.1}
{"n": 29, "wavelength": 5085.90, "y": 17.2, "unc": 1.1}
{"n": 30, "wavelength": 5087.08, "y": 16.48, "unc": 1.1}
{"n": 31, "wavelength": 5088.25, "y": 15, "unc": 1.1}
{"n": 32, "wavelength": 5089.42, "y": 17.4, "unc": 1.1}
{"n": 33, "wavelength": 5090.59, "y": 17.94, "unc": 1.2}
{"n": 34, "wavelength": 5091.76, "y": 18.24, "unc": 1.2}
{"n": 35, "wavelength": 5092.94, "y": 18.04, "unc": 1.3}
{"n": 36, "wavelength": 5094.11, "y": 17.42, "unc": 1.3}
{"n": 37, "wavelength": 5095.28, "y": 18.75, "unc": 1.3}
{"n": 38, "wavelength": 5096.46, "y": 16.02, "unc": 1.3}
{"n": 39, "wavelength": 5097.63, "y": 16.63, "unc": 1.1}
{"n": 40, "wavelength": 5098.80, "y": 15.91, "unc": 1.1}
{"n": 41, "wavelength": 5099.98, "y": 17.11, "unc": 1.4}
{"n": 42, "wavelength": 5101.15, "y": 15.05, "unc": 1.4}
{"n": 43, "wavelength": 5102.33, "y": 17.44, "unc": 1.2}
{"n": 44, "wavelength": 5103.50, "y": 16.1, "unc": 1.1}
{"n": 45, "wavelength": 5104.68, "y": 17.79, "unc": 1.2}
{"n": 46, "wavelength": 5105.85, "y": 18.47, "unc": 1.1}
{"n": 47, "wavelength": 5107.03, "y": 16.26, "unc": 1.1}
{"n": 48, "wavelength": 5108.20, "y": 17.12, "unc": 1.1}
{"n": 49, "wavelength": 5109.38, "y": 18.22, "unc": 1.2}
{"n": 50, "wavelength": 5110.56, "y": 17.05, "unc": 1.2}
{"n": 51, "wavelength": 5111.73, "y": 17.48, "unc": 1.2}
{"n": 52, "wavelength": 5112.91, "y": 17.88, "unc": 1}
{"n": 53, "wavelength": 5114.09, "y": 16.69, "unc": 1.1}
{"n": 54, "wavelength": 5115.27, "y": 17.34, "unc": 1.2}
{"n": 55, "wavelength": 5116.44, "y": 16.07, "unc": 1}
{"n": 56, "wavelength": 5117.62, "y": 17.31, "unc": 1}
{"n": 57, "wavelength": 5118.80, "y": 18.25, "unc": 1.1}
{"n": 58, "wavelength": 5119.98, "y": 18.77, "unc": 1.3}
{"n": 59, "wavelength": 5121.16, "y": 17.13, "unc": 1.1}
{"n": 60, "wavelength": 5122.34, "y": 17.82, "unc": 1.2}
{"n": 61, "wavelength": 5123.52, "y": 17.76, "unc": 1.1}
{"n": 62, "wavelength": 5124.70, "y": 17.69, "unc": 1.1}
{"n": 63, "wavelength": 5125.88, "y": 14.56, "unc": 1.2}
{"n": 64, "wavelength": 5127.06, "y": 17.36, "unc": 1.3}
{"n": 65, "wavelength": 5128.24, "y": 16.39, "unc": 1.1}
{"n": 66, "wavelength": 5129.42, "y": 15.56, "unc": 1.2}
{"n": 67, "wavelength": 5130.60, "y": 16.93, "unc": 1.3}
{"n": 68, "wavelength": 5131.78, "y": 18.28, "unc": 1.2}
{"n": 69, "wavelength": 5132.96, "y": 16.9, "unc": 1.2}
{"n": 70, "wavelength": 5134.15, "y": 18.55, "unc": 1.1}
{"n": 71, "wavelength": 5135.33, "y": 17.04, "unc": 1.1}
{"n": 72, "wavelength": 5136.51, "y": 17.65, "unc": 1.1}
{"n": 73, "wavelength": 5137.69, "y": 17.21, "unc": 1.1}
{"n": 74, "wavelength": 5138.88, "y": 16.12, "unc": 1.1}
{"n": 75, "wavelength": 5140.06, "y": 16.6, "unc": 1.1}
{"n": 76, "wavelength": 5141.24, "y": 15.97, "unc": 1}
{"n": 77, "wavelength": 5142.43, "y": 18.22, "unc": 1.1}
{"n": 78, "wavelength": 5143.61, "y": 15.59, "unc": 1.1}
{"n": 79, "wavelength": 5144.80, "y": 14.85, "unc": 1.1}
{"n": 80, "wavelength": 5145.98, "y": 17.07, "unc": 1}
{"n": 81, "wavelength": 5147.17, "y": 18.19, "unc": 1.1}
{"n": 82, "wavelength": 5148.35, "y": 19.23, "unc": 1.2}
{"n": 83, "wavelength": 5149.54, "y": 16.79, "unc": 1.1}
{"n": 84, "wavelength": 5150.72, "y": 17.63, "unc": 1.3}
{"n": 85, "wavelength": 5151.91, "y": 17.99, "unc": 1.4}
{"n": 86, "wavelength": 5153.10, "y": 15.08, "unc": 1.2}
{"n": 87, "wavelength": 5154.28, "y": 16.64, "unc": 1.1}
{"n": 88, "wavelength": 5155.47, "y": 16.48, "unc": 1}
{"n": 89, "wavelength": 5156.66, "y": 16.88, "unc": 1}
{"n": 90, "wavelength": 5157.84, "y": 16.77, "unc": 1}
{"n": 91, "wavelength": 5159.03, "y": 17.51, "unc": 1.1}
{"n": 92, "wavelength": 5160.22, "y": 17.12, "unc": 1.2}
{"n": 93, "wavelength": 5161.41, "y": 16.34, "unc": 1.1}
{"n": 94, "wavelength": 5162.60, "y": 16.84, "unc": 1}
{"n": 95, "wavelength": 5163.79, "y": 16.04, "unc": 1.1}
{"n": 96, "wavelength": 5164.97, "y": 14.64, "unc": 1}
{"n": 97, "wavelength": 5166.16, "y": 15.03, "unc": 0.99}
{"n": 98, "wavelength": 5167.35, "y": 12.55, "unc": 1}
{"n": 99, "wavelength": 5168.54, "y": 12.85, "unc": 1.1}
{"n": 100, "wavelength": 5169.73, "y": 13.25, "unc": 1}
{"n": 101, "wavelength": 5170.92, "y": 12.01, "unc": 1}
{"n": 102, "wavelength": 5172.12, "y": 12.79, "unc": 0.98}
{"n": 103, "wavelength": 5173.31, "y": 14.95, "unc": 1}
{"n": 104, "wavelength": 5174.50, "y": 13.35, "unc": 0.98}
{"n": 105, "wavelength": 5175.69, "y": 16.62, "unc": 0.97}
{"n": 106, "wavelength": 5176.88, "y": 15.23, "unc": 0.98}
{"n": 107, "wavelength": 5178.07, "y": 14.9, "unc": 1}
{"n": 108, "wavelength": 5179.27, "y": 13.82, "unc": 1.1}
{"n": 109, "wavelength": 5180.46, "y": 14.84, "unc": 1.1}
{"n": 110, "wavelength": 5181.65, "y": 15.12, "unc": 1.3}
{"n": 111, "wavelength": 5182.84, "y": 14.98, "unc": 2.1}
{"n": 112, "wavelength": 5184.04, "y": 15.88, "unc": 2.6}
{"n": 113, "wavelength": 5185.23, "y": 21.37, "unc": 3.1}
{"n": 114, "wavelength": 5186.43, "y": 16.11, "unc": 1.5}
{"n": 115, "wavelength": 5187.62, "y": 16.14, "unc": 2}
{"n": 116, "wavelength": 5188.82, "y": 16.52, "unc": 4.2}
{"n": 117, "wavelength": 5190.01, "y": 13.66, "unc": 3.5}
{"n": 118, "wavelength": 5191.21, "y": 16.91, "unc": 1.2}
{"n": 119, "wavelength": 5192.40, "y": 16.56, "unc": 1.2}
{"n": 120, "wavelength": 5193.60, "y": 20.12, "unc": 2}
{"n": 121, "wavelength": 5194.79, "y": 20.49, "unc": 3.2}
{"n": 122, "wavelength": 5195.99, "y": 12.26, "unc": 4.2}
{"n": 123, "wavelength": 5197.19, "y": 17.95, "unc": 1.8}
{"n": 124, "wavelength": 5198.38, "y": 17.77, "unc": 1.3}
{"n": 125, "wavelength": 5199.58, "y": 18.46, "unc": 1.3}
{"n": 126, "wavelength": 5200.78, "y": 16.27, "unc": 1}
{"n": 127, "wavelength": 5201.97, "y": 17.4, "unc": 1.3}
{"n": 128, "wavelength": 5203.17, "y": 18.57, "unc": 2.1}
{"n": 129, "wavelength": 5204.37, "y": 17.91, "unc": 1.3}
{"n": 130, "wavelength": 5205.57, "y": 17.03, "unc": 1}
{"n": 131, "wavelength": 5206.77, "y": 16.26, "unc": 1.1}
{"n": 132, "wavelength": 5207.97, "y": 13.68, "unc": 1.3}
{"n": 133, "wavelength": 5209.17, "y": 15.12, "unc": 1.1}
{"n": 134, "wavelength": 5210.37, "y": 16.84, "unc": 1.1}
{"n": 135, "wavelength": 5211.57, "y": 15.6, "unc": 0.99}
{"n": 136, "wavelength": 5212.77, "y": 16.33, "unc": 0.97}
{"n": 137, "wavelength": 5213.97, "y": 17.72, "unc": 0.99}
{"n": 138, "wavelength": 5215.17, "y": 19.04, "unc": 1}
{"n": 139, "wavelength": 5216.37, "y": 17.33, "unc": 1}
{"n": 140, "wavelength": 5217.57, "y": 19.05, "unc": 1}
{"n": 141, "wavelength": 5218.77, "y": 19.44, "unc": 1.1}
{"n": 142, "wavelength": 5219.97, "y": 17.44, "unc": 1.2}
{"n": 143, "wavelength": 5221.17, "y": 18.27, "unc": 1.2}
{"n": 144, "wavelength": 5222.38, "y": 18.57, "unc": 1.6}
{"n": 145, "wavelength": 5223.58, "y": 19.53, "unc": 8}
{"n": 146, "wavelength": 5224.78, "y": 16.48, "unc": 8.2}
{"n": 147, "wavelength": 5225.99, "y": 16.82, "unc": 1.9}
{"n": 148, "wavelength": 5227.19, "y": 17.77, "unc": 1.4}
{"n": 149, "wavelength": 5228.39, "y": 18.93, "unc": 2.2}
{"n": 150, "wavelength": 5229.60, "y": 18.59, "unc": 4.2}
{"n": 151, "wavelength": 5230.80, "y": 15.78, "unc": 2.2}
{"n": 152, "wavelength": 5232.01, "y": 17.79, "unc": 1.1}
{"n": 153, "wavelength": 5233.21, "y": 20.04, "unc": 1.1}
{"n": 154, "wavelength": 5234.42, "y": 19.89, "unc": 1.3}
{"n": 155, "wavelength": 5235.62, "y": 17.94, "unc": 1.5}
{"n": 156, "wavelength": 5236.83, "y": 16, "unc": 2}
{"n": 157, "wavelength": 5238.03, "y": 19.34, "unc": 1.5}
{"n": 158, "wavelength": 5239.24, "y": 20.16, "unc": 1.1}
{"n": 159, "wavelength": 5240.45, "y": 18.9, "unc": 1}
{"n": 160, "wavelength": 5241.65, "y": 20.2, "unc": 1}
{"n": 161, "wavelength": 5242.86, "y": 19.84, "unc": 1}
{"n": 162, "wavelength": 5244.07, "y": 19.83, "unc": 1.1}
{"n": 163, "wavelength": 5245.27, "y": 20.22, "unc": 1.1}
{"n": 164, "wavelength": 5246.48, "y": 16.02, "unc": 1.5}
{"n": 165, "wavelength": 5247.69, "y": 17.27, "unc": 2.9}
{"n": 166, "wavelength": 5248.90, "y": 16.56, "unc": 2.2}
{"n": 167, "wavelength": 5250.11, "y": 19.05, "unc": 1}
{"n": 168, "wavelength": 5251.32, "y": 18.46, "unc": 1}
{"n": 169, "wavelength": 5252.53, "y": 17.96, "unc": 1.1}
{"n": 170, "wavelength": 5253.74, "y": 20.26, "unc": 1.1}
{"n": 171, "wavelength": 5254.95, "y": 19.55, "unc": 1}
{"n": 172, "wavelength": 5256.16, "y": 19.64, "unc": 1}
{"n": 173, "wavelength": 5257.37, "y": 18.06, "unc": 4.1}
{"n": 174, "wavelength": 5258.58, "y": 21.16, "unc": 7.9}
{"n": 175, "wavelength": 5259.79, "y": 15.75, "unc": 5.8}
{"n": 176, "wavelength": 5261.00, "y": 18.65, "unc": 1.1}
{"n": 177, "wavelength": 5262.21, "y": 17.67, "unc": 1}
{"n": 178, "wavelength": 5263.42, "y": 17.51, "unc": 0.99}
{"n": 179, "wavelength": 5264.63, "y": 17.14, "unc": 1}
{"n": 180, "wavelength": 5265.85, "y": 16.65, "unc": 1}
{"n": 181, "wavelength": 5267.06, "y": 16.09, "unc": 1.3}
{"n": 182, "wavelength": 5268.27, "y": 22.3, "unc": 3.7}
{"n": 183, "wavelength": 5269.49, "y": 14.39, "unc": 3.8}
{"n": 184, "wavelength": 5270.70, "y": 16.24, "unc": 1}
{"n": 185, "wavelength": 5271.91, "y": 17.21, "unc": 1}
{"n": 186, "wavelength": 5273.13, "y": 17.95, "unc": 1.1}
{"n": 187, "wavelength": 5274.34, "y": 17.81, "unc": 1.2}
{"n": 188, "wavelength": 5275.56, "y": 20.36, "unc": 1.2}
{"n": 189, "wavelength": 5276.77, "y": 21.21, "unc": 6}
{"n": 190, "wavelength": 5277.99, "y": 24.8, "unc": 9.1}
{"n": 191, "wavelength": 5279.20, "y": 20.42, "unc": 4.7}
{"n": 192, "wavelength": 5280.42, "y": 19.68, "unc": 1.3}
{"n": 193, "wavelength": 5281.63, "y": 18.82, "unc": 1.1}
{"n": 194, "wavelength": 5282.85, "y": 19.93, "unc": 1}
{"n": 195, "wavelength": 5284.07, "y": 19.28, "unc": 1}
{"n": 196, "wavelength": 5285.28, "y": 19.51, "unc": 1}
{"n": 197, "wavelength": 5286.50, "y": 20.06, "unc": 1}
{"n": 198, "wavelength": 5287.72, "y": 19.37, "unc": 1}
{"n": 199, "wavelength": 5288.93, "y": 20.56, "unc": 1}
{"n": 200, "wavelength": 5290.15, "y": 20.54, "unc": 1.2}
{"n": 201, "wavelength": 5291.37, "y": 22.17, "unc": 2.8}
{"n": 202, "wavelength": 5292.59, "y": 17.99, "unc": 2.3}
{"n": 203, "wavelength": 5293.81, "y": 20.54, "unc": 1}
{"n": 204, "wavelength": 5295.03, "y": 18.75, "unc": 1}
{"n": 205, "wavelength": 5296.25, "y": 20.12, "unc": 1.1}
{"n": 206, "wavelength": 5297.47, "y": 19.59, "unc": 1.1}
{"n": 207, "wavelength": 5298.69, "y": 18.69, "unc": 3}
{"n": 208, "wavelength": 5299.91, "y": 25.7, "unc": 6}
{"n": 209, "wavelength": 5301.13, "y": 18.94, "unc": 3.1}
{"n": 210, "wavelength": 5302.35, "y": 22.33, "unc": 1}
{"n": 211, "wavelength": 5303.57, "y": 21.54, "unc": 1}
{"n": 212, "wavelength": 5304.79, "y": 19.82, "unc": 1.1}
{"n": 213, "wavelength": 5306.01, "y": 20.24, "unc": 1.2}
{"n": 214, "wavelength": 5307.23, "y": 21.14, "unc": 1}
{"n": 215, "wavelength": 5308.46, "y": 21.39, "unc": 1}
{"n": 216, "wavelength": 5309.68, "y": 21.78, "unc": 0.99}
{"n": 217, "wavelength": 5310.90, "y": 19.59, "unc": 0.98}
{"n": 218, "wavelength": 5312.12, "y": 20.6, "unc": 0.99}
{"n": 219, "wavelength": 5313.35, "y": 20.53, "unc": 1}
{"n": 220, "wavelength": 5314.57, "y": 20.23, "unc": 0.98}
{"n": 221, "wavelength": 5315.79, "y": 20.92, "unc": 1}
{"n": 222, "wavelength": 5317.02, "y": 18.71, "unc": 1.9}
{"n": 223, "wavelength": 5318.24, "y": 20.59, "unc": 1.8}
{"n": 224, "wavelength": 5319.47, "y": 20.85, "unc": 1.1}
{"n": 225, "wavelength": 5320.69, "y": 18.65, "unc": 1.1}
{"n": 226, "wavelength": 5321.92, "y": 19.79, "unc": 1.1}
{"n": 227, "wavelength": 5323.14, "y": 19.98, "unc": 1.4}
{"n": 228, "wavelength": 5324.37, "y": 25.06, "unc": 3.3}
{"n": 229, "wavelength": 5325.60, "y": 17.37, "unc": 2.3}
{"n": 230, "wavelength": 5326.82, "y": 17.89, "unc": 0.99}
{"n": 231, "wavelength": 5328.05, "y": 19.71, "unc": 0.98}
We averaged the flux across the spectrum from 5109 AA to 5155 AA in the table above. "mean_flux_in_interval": 17.1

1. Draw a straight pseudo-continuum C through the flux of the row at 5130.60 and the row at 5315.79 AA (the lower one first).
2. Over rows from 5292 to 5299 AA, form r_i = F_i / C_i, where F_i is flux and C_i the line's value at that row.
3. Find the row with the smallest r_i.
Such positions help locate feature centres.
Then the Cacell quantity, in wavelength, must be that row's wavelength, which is 5292.59 AA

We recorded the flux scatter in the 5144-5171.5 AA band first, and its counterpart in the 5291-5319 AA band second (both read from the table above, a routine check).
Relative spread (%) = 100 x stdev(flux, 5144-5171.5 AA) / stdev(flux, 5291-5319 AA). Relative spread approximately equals 118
